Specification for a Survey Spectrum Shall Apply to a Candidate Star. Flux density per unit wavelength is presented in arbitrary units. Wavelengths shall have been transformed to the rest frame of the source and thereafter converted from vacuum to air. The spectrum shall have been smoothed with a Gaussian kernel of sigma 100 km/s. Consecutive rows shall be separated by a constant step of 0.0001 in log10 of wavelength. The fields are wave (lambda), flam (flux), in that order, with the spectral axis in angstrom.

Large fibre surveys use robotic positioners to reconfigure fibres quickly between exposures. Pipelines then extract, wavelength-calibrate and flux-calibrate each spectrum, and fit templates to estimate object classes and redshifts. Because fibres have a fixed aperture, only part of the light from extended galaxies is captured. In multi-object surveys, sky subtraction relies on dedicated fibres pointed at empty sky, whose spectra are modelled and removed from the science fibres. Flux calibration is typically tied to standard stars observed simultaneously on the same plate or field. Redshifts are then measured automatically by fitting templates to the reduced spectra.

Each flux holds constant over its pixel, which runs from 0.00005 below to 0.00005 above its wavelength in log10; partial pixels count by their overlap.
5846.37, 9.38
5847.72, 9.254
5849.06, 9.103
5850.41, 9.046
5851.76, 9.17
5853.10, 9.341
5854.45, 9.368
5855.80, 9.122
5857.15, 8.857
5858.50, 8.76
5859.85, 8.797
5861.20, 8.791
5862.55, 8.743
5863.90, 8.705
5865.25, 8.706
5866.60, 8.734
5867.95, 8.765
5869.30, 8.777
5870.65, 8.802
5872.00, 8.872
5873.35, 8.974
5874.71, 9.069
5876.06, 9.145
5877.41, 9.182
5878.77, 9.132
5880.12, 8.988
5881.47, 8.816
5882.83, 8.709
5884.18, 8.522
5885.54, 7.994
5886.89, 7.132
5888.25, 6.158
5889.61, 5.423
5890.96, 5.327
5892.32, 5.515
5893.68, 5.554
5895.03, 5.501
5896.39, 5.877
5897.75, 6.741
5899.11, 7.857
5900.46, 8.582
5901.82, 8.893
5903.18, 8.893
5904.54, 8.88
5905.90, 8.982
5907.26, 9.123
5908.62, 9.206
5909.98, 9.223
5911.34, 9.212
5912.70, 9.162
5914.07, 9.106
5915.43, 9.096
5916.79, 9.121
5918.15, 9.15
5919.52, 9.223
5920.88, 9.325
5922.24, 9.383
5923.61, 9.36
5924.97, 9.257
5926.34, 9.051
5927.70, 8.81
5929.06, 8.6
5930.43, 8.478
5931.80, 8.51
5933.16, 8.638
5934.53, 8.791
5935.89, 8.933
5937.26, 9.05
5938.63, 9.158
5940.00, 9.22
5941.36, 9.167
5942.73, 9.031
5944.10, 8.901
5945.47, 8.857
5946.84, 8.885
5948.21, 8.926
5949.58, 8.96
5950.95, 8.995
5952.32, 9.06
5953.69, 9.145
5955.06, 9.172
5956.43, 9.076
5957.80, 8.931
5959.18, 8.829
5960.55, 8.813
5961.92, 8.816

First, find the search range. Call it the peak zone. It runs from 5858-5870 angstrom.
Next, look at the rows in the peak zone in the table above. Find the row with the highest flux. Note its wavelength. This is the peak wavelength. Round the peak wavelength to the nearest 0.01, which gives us 5859.85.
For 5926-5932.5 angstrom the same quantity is 5926.34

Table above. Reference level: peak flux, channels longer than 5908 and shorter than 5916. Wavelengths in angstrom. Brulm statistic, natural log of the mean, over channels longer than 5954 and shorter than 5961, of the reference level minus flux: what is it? -1.4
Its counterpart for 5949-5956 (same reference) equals -1.9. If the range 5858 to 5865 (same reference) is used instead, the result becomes -0.8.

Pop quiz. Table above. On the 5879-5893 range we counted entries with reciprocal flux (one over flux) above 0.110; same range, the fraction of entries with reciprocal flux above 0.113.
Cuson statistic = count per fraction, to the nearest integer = 11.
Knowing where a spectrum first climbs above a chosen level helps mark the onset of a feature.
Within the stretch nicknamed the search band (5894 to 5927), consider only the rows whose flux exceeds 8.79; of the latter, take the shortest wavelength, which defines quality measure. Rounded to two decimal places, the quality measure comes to 5901.82 angstrom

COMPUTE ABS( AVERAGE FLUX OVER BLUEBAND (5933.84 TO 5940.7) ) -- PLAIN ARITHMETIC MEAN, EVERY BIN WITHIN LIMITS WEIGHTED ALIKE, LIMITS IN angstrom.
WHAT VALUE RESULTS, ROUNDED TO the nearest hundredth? 9.03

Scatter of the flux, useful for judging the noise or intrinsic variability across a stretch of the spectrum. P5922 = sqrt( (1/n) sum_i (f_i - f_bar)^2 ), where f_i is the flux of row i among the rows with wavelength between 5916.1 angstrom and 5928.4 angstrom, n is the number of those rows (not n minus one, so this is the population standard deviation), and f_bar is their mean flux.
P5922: 0.17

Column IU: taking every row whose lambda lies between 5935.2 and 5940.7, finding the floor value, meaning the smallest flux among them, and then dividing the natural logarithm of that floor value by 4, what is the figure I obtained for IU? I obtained 0.547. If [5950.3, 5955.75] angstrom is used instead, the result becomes 0.549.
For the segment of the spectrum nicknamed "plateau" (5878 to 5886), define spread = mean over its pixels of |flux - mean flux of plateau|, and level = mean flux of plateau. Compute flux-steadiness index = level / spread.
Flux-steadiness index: 30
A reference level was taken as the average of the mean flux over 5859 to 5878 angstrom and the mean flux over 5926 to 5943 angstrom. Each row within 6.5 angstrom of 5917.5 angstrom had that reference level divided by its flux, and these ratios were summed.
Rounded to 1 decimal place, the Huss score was 9.6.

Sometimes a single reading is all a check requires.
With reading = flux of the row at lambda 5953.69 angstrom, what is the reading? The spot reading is 9.145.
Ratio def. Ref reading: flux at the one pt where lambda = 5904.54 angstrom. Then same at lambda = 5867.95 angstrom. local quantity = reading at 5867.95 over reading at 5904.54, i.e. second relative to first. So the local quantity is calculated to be 0.99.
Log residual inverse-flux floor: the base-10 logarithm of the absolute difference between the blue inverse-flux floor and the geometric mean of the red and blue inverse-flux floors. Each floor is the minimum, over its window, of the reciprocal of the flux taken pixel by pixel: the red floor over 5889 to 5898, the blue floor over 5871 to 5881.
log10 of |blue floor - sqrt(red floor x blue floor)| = -1.74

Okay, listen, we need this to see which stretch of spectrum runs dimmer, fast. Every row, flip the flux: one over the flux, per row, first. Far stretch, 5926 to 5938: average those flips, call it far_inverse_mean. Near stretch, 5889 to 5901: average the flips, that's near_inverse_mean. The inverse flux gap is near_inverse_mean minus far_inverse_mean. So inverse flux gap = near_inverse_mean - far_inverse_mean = 0.05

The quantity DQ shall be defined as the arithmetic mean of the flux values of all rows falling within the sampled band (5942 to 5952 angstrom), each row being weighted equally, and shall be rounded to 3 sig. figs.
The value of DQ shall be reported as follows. 8.94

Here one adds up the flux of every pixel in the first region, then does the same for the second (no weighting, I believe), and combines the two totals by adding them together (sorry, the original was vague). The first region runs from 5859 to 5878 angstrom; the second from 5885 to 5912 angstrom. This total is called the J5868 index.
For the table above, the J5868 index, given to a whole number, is 274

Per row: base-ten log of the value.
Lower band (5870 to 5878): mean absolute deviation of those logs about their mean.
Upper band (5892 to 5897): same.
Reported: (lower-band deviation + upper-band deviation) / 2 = 0.0081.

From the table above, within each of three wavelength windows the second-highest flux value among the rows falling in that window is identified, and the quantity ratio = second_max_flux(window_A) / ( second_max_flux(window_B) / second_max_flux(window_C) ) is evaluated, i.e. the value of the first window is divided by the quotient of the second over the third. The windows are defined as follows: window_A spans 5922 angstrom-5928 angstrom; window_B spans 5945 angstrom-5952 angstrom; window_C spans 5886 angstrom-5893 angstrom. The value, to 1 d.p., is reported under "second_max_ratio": 6.4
